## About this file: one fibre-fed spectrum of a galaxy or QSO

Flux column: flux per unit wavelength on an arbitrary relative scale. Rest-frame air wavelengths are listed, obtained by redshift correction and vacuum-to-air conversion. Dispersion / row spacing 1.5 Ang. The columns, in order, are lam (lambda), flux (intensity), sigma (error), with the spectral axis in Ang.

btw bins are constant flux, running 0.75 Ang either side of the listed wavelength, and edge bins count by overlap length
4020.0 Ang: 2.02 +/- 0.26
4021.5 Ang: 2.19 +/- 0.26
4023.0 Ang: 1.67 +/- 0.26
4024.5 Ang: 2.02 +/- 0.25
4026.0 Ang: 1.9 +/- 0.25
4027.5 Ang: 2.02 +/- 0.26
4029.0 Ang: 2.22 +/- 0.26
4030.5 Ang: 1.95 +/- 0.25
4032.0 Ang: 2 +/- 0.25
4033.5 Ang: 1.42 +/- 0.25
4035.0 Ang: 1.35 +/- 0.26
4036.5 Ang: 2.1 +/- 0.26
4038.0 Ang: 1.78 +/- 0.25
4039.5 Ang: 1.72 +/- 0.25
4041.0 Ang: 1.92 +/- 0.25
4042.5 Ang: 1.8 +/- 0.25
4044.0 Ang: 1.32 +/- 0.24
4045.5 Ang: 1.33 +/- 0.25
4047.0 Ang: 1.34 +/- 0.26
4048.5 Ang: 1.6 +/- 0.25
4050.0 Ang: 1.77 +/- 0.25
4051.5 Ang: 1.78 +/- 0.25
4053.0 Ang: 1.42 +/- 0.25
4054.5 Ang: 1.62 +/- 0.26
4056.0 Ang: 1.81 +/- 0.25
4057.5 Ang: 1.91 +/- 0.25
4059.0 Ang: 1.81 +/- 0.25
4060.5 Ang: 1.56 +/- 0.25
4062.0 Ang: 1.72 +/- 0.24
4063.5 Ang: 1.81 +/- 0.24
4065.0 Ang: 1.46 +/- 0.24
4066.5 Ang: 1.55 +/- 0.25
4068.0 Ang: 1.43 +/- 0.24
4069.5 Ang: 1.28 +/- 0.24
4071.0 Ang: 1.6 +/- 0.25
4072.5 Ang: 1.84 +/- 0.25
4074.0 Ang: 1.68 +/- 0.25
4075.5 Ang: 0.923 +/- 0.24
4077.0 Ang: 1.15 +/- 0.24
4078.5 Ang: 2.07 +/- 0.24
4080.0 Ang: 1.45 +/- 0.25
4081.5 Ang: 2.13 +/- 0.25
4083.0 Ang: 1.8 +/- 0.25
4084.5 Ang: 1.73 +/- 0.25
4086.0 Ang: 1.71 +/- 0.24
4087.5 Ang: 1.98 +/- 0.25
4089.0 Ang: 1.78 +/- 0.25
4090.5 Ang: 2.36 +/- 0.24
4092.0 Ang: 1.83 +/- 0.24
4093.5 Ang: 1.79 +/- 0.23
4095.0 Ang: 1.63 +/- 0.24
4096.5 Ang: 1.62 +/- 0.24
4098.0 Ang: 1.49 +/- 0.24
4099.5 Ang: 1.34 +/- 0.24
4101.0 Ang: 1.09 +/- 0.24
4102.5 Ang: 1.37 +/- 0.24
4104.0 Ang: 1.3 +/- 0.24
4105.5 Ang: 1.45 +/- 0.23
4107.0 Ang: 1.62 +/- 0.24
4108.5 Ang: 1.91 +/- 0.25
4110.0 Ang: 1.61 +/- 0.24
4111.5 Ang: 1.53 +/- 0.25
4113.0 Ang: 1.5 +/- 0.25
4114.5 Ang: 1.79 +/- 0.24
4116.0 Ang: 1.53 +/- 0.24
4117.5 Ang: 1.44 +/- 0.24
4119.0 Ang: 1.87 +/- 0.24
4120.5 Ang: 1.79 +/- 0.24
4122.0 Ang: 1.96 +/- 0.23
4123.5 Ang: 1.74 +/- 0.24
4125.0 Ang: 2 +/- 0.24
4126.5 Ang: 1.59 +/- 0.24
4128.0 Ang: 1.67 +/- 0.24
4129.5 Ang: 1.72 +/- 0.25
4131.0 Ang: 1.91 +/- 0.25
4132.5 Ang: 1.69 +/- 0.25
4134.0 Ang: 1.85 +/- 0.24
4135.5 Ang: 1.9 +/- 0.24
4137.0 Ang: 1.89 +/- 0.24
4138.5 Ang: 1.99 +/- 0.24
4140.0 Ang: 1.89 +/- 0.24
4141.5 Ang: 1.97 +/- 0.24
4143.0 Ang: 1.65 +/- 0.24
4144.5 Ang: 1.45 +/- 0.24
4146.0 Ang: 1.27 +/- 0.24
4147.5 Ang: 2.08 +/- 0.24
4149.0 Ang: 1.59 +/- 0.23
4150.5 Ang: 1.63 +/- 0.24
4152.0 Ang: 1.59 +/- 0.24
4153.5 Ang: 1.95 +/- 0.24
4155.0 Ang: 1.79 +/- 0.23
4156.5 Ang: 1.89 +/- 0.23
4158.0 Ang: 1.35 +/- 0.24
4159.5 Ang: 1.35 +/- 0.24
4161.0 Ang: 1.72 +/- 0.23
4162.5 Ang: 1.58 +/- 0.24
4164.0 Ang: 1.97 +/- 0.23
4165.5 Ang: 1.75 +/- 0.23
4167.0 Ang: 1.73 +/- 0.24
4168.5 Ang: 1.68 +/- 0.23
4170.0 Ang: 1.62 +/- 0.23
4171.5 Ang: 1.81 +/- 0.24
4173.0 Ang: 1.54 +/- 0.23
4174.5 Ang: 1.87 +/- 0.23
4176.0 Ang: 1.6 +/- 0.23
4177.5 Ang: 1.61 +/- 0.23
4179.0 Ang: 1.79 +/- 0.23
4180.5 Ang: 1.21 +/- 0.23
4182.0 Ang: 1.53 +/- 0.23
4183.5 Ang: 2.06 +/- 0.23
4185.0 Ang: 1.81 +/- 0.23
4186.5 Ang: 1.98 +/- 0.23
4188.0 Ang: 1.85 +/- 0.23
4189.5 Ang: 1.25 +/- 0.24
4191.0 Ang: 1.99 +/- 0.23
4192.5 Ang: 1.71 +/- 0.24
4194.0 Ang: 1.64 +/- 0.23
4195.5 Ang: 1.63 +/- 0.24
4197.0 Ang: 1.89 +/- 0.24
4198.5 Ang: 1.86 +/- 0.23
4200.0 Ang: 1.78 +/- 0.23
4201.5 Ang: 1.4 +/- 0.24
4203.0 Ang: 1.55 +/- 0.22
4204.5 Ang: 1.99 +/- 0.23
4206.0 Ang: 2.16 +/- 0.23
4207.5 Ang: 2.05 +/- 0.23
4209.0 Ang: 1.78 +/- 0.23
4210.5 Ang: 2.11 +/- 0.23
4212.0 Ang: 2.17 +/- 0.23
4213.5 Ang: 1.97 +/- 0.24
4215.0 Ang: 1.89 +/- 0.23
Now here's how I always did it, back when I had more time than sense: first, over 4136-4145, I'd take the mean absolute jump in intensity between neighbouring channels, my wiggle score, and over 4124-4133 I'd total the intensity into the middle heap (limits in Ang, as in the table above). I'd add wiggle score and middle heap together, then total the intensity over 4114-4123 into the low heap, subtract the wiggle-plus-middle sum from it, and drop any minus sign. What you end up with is 0.36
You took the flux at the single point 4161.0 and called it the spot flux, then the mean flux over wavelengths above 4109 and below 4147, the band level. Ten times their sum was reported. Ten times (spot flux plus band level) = 34.5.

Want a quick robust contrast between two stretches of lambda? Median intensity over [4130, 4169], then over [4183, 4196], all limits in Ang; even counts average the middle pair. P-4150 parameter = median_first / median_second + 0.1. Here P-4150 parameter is 1.06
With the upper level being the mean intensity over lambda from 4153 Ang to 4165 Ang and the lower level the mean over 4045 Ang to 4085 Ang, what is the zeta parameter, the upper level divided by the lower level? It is 1.05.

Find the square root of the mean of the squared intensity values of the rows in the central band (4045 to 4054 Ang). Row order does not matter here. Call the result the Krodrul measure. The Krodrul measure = 1.55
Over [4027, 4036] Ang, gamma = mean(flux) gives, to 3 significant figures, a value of 1.83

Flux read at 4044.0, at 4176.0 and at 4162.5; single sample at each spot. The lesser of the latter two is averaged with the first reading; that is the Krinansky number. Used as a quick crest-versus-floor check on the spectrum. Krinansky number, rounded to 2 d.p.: 1.45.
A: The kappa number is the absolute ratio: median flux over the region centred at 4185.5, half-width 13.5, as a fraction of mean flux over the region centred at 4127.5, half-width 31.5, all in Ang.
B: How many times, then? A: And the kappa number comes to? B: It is 1.05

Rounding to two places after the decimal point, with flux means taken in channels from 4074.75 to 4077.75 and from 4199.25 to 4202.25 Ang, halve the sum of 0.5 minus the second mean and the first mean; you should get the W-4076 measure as -0.03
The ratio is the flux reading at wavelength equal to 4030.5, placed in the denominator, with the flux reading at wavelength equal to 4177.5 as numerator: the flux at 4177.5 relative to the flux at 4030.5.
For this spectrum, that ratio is 0.83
